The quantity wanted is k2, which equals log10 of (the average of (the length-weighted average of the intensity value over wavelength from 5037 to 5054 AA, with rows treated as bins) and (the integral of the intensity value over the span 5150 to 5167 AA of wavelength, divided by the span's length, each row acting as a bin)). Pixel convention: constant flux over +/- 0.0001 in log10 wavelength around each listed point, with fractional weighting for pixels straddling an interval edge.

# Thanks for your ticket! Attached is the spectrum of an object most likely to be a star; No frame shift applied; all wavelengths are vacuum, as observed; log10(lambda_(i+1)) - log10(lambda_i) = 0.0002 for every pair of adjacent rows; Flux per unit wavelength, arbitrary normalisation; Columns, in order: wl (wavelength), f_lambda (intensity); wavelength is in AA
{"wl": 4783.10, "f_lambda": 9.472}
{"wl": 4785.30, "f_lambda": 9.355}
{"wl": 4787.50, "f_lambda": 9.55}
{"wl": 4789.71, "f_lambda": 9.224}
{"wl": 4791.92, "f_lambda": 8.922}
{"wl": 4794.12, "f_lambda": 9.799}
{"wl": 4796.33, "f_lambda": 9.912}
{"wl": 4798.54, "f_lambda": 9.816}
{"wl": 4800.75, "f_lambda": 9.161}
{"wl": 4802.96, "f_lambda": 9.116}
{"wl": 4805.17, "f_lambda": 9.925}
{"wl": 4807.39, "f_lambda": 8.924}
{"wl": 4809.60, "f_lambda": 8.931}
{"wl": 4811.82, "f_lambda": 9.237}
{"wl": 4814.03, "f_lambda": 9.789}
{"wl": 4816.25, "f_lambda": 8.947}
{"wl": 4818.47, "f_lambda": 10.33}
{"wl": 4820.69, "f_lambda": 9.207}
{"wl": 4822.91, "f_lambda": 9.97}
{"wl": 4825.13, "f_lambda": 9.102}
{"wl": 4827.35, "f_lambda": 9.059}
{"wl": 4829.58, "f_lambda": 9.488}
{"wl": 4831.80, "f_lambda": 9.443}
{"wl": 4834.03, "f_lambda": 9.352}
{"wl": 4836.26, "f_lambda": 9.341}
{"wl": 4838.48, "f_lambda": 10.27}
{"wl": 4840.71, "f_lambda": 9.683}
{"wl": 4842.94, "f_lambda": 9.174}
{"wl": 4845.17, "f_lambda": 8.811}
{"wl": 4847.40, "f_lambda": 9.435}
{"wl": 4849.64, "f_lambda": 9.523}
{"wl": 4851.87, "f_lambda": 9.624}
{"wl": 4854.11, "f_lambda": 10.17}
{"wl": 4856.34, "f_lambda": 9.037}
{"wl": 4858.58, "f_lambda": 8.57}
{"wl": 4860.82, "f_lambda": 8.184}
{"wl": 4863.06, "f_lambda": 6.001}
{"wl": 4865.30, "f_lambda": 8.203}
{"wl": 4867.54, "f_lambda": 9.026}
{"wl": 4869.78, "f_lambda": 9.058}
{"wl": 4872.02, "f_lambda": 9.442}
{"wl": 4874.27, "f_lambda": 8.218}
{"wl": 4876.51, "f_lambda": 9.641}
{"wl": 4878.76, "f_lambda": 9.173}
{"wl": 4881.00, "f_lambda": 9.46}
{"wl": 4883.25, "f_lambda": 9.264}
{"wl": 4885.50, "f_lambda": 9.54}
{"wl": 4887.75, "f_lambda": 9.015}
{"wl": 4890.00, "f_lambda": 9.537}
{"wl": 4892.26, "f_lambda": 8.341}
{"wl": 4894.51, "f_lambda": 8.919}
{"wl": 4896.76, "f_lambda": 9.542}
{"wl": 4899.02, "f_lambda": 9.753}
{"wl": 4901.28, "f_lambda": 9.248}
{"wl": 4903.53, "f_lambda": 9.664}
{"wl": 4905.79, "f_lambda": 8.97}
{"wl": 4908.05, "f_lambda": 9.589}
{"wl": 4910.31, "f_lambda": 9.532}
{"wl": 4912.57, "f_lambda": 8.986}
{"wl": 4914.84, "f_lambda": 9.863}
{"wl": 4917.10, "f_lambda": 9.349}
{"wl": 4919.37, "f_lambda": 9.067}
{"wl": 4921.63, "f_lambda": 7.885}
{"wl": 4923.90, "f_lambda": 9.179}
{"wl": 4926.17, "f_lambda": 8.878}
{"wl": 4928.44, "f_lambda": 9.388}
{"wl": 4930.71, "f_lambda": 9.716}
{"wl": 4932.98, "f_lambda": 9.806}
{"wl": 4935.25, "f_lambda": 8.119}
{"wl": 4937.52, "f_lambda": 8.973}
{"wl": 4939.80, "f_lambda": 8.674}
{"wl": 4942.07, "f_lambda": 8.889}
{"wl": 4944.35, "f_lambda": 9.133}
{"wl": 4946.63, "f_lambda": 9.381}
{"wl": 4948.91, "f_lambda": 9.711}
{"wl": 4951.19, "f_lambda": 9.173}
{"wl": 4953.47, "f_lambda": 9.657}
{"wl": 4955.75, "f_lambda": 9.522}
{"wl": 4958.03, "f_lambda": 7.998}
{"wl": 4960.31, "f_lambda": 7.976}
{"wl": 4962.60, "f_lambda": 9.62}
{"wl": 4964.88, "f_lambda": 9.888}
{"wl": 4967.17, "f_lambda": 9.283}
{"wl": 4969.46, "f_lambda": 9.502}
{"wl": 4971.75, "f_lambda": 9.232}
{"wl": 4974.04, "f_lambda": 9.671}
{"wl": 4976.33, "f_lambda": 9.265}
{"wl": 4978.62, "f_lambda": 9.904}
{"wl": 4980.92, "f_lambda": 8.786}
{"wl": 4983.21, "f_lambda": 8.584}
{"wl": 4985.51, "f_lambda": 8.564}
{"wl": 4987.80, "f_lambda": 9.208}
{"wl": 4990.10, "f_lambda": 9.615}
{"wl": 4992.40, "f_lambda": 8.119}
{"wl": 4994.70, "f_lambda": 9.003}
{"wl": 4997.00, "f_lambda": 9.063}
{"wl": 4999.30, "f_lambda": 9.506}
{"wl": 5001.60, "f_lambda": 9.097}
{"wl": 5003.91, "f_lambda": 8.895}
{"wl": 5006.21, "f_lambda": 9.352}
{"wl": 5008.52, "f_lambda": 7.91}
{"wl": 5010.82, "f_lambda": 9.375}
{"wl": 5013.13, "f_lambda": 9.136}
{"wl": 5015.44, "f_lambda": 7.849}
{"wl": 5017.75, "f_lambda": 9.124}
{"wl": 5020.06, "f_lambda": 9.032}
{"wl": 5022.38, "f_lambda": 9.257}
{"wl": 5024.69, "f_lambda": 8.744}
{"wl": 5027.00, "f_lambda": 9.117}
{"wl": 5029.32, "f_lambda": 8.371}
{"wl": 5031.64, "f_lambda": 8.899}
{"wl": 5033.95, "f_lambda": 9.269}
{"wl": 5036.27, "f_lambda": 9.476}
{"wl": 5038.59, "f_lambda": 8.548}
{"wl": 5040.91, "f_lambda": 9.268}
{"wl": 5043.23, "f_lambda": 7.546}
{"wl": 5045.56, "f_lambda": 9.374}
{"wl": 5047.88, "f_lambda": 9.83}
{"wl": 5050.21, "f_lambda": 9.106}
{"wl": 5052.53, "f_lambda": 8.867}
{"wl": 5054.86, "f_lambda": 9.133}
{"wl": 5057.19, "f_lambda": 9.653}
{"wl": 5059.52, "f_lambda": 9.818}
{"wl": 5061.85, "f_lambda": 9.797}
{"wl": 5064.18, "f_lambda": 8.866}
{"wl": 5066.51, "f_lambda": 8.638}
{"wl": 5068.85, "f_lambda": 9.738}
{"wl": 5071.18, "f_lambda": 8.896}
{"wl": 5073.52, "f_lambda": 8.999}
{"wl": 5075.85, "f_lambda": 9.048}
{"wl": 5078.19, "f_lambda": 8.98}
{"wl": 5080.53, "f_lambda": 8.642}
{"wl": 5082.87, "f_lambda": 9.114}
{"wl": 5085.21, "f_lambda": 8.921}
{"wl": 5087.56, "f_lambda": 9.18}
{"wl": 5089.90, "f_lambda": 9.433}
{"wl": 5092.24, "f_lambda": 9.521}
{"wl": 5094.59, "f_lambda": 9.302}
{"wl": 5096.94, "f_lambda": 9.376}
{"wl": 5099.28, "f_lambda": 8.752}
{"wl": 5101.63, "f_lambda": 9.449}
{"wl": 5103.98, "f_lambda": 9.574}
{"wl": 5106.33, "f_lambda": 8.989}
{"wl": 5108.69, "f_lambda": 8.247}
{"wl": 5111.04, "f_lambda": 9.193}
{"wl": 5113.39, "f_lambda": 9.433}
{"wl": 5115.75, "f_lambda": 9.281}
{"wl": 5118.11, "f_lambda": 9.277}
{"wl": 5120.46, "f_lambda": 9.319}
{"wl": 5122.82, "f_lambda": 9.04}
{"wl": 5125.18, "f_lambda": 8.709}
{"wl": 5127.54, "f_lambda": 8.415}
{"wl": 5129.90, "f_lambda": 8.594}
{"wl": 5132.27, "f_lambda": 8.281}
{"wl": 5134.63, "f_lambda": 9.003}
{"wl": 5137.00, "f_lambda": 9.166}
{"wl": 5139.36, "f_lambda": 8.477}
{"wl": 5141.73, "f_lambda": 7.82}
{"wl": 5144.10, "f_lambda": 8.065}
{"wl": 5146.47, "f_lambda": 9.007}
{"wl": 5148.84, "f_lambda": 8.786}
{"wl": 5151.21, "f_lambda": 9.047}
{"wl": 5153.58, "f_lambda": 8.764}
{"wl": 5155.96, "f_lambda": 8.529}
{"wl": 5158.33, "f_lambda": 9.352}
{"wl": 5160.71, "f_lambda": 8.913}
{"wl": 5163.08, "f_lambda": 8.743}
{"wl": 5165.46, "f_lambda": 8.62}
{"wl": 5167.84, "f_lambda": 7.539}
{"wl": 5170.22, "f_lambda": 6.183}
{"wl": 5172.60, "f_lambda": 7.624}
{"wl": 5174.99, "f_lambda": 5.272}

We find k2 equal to 0.949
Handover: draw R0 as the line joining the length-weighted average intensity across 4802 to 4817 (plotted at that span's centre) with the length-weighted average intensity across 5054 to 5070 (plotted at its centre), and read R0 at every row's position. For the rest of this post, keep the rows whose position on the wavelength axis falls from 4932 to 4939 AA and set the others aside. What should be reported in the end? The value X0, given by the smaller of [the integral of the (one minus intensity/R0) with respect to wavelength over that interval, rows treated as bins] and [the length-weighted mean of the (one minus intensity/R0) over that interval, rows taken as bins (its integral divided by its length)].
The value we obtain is 0.042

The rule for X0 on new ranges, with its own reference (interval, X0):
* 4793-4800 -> -0.404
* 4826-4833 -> -0.029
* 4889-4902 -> 0.010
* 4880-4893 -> 0.010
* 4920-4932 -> 0.032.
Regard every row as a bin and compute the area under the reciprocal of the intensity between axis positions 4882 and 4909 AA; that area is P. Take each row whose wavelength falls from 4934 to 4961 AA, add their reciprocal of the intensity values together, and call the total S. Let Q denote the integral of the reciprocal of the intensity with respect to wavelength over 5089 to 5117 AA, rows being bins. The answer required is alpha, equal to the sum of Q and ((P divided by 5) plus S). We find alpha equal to 4.98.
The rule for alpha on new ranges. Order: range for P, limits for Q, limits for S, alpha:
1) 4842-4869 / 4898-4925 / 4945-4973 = 4.85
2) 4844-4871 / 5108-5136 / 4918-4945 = 5.11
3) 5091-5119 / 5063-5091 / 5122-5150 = 5.11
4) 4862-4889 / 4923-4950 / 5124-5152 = 4.97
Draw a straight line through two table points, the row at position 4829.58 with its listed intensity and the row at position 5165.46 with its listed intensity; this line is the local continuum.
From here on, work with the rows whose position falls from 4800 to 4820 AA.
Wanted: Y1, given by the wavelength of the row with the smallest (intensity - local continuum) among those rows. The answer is 4807.39 AA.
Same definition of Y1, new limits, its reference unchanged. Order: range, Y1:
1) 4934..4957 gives 4935.25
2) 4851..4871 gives 4863.06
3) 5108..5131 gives 5108.69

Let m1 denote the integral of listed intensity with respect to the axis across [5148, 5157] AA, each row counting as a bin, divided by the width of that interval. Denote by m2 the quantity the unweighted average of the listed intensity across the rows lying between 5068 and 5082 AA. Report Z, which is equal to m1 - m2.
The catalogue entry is -0.3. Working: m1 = 8.8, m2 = 9.05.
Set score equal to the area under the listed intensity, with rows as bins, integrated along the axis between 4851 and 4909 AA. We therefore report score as 524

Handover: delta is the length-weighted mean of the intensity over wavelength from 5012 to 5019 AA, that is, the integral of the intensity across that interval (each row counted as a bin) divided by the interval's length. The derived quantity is 8.7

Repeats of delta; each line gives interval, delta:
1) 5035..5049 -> 9.0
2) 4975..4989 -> 9.1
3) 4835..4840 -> 9.8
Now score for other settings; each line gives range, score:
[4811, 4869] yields 533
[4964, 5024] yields 545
